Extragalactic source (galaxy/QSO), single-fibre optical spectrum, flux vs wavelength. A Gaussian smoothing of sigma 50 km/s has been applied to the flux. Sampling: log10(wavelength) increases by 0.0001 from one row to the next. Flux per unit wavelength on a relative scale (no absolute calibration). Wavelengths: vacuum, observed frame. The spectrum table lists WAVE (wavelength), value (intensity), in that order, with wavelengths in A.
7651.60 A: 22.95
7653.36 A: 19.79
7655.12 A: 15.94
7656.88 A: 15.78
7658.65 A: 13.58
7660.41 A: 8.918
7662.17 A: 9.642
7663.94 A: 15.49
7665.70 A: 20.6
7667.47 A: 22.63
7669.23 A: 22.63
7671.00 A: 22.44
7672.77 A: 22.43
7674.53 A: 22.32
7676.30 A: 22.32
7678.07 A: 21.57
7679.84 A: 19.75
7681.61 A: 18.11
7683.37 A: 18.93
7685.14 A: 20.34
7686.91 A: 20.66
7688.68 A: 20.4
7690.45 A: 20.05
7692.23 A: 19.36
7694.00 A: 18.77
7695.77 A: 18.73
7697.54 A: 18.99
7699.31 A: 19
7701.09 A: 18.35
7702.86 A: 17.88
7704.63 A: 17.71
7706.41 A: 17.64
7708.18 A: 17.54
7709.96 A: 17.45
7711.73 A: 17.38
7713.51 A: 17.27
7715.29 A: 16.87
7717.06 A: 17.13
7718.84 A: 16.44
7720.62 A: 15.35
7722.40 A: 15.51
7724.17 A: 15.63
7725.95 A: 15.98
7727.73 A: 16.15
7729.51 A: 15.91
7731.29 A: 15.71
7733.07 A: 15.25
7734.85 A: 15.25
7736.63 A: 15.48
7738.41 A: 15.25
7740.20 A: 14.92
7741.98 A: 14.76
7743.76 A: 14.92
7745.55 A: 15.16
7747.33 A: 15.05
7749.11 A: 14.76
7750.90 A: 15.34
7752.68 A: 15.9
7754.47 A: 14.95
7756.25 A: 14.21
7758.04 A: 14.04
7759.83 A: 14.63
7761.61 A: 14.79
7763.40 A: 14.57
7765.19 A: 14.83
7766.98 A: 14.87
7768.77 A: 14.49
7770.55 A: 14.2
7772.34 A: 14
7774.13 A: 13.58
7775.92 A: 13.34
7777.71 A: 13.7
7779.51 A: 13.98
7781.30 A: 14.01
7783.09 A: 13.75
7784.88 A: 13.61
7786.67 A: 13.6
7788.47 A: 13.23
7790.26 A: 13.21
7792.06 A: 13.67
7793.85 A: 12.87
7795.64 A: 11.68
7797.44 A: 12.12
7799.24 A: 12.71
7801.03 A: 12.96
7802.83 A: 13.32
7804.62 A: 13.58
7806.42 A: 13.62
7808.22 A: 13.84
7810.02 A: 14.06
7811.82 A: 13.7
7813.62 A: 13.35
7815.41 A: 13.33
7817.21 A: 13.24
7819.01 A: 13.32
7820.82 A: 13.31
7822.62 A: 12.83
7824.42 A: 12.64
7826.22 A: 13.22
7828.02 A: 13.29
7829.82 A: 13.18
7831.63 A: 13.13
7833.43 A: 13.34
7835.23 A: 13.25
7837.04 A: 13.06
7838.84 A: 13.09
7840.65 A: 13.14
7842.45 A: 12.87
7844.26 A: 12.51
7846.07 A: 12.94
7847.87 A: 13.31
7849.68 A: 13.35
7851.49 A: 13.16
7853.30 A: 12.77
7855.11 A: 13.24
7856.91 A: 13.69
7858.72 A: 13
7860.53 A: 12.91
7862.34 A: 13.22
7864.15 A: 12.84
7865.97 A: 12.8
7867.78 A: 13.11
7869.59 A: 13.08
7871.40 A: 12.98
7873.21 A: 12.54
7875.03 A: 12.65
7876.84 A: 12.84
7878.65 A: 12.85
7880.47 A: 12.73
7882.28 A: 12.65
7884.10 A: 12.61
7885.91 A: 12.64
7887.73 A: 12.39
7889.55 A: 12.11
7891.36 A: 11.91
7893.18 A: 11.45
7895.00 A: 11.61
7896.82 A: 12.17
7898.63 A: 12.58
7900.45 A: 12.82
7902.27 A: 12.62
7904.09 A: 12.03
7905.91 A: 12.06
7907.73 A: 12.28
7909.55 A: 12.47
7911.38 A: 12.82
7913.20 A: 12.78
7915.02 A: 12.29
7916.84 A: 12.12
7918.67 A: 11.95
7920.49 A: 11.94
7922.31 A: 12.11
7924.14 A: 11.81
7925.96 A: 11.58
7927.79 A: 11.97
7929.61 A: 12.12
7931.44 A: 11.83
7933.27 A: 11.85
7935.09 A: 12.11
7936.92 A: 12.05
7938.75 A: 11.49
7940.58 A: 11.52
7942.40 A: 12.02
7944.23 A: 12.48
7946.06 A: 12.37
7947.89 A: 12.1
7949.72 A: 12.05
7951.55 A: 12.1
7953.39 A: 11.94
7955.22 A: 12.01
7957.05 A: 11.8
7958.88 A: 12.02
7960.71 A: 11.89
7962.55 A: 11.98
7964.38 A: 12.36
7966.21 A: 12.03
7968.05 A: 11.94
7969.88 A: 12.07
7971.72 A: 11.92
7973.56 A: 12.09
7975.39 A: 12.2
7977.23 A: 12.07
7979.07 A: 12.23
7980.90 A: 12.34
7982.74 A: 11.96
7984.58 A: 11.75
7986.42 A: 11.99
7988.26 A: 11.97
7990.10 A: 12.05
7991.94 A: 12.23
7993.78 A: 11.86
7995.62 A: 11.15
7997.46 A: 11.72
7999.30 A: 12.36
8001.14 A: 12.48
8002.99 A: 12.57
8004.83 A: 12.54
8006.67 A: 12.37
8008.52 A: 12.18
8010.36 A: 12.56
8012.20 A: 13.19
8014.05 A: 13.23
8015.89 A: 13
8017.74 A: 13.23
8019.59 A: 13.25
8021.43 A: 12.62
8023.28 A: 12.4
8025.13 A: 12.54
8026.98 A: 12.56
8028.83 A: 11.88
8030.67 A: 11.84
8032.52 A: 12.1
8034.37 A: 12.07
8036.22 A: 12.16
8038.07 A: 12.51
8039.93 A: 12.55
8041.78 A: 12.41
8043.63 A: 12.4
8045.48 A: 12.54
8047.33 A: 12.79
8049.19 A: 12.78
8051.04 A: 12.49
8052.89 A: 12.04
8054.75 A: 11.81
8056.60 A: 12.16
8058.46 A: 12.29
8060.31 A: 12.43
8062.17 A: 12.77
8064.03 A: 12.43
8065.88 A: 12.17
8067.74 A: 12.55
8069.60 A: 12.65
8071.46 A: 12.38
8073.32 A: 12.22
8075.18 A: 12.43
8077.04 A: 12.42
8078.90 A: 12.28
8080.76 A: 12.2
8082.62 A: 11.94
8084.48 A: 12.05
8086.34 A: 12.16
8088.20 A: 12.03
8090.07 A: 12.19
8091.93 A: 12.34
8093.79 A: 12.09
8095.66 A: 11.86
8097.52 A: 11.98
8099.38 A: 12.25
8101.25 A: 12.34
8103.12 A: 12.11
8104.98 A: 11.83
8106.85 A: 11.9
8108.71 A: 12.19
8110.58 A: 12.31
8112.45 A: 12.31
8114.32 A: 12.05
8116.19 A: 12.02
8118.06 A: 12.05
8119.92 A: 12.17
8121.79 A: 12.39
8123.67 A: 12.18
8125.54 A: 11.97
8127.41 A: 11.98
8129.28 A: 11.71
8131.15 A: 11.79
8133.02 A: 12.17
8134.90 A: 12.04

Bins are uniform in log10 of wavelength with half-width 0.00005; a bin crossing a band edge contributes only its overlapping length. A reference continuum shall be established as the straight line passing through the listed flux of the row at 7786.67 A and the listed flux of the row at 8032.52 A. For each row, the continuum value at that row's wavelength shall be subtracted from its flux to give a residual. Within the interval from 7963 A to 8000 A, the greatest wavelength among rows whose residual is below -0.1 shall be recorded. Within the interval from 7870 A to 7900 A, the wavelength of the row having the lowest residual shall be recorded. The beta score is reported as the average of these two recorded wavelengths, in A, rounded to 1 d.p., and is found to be 7945.3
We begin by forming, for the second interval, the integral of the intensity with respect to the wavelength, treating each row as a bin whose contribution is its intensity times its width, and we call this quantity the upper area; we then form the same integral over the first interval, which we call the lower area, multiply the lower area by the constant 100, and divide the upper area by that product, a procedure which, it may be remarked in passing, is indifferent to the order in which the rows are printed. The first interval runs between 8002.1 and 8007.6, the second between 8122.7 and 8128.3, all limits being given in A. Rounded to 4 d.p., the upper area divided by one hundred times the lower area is 0.0098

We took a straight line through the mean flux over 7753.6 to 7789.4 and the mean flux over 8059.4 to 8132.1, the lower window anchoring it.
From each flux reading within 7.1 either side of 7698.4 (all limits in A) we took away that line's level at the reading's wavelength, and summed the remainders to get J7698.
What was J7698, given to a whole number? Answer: 32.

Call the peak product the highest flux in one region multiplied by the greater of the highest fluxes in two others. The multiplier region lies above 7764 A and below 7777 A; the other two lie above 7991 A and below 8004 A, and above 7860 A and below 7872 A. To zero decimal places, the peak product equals 197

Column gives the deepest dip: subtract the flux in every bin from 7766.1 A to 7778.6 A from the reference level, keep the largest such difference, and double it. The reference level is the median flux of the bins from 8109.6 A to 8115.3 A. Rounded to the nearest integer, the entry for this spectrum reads -2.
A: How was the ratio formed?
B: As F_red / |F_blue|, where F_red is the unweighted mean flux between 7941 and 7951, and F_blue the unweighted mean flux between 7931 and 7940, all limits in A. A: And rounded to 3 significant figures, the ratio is 1.03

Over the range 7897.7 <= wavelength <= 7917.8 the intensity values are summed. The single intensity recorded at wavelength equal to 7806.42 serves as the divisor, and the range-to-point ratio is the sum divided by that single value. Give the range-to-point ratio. 10.0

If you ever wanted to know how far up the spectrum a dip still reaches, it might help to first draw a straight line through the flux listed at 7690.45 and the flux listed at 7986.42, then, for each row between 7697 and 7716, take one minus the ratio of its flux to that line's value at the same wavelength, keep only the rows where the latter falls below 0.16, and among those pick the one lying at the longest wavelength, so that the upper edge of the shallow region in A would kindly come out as 7715.29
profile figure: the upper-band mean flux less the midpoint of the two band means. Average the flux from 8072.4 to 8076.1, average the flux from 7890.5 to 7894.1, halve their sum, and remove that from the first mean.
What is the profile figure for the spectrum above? 0.3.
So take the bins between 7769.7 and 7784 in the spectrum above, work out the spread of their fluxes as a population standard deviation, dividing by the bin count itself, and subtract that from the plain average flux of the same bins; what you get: 13.6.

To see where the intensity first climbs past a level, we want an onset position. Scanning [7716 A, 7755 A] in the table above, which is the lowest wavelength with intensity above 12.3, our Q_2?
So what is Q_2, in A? 7717.06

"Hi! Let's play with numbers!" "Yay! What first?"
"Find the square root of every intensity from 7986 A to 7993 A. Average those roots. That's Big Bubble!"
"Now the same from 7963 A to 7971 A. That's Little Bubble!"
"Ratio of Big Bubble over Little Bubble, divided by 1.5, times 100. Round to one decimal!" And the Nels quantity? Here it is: 66.6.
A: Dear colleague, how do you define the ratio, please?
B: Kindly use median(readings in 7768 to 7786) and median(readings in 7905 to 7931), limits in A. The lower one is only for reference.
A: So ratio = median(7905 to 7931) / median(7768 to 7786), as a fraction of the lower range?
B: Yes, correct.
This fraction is 0.87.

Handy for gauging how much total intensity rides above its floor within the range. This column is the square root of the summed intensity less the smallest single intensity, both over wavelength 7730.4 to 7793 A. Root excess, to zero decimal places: 22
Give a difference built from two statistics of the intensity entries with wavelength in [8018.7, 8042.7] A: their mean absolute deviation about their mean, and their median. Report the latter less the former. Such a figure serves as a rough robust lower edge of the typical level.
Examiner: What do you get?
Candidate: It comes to 12.1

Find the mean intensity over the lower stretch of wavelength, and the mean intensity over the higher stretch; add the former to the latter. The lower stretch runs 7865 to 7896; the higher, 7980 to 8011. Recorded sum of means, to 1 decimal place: 24.6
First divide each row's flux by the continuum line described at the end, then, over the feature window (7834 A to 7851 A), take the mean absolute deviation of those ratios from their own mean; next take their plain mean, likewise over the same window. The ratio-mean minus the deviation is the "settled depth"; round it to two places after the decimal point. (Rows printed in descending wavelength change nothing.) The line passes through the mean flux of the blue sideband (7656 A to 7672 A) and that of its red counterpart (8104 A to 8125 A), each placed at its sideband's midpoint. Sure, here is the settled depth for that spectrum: 0.86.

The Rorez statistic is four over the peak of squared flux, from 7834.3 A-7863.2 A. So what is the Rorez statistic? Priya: 0.0213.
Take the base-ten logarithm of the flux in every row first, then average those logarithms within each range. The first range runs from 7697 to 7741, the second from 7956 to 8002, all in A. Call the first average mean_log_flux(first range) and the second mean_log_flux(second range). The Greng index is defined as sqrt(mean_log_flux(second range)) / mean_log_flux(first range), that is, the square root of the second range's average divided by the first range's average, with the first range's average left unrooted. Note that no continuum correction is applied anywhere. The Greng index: 0.85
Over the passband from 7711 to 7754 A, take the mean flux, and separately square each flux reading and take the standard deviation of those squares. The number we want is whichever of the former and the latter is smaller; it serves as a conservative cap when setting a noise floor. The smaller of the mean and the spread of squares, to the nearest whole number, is 16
